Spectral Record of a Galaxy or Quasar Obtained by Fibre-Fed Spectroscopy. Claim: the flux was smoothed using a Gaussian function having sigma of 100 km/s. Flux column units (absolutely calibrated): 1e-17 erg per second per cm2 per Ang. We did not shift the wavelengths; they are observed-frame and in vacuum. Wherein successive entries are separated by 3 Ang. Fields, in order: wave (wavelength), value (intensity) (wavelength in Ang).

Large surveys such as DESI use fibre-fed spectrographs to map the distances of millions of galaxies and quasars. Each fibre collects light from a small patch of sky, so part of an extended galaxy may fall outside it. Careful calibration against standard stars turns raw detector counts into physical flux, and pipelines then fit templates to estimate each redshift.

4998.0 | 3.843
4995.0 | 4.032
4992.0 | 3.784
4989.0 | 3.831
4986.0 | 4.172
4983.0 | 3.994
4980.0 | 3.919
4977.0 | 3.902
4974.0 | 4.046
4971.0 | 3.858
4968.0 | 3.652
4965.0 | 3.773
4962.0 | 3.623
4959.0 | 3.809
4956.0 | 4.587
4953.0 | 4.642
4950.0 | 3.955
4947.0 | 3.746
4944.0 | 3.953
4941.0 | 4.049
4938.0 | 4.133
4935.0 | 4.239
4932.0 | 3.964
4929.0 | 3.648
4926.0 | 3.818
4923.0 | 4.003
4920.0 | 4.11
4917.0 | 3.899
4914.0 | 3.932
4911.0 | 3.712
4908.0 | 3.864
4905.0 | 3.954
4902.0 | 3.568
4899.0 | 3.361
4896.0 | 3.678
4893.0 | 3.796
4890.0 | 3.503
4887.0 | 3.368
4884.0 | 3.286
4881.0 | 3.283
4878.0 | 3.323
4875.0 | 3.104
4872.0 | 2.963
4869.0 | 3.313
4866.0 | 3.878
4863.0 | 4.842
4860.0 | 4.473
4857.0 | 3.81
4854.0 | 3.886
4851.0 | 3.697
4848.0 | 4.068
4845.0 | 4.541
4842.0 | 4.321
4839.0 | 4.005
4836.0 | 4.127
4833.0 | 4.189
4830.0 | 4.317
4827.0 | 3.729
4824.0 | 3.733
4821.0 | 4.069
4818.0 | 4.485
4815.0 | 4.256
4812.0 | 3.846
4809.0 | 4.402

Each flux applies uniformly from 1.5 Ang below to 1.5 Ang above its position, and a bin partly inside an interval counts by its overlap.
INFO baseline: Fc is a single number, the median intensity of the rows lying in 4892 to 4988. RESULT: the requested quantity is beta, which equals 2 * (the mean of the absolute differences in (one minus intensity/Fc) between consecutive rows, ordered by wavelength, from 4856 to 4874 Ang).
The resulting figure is 0.30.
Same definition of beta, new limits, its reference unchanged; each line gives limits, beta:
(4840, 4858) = 0.14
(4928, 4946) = 0.09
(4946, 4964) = 0.20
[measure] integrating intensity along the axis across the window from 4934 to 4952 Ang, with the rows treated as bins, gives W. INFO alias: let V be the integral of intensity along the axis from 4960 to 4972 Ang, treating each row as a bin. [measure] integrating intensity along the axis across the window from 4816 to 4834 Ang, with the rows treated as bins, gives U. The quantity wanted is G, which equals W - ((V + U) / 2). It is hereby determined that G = 13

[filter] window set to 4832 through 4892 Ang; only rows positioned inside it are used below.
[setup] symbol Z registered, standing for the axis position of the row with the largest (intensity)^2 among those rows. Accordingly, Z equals 4863.0 Ang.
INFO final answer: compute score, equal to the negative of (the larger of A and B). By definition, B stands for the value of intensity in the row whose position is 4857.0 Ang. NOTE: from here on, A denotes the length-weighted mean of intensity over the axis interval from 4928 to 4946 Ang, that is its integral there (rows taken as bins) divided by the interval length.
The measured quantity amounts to -4.00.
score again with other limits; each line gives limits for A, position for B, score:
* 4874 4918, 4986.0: -4.17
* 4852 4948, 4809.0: -4.40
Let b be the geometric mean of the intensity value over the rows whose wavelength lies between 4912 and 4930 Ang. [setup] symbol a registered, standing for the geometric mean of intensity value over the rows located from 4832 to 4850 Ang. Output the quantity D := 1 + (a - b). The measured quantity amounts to 1.31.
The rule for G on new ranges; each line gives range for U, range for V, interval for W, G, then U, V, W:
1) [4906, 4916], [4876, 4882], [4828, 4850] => 63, 38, 20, 92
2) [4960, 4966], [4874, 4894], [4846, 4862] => 20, 22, 68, 64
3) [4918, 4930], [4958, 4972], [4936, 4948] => -2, 47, 52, 48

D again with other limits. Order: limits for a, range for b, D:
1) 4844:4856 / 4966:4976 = 1.19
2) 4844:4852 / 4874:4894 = 1.71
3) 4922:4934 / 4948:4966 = 0.81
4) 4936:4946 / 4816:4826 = 0.96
